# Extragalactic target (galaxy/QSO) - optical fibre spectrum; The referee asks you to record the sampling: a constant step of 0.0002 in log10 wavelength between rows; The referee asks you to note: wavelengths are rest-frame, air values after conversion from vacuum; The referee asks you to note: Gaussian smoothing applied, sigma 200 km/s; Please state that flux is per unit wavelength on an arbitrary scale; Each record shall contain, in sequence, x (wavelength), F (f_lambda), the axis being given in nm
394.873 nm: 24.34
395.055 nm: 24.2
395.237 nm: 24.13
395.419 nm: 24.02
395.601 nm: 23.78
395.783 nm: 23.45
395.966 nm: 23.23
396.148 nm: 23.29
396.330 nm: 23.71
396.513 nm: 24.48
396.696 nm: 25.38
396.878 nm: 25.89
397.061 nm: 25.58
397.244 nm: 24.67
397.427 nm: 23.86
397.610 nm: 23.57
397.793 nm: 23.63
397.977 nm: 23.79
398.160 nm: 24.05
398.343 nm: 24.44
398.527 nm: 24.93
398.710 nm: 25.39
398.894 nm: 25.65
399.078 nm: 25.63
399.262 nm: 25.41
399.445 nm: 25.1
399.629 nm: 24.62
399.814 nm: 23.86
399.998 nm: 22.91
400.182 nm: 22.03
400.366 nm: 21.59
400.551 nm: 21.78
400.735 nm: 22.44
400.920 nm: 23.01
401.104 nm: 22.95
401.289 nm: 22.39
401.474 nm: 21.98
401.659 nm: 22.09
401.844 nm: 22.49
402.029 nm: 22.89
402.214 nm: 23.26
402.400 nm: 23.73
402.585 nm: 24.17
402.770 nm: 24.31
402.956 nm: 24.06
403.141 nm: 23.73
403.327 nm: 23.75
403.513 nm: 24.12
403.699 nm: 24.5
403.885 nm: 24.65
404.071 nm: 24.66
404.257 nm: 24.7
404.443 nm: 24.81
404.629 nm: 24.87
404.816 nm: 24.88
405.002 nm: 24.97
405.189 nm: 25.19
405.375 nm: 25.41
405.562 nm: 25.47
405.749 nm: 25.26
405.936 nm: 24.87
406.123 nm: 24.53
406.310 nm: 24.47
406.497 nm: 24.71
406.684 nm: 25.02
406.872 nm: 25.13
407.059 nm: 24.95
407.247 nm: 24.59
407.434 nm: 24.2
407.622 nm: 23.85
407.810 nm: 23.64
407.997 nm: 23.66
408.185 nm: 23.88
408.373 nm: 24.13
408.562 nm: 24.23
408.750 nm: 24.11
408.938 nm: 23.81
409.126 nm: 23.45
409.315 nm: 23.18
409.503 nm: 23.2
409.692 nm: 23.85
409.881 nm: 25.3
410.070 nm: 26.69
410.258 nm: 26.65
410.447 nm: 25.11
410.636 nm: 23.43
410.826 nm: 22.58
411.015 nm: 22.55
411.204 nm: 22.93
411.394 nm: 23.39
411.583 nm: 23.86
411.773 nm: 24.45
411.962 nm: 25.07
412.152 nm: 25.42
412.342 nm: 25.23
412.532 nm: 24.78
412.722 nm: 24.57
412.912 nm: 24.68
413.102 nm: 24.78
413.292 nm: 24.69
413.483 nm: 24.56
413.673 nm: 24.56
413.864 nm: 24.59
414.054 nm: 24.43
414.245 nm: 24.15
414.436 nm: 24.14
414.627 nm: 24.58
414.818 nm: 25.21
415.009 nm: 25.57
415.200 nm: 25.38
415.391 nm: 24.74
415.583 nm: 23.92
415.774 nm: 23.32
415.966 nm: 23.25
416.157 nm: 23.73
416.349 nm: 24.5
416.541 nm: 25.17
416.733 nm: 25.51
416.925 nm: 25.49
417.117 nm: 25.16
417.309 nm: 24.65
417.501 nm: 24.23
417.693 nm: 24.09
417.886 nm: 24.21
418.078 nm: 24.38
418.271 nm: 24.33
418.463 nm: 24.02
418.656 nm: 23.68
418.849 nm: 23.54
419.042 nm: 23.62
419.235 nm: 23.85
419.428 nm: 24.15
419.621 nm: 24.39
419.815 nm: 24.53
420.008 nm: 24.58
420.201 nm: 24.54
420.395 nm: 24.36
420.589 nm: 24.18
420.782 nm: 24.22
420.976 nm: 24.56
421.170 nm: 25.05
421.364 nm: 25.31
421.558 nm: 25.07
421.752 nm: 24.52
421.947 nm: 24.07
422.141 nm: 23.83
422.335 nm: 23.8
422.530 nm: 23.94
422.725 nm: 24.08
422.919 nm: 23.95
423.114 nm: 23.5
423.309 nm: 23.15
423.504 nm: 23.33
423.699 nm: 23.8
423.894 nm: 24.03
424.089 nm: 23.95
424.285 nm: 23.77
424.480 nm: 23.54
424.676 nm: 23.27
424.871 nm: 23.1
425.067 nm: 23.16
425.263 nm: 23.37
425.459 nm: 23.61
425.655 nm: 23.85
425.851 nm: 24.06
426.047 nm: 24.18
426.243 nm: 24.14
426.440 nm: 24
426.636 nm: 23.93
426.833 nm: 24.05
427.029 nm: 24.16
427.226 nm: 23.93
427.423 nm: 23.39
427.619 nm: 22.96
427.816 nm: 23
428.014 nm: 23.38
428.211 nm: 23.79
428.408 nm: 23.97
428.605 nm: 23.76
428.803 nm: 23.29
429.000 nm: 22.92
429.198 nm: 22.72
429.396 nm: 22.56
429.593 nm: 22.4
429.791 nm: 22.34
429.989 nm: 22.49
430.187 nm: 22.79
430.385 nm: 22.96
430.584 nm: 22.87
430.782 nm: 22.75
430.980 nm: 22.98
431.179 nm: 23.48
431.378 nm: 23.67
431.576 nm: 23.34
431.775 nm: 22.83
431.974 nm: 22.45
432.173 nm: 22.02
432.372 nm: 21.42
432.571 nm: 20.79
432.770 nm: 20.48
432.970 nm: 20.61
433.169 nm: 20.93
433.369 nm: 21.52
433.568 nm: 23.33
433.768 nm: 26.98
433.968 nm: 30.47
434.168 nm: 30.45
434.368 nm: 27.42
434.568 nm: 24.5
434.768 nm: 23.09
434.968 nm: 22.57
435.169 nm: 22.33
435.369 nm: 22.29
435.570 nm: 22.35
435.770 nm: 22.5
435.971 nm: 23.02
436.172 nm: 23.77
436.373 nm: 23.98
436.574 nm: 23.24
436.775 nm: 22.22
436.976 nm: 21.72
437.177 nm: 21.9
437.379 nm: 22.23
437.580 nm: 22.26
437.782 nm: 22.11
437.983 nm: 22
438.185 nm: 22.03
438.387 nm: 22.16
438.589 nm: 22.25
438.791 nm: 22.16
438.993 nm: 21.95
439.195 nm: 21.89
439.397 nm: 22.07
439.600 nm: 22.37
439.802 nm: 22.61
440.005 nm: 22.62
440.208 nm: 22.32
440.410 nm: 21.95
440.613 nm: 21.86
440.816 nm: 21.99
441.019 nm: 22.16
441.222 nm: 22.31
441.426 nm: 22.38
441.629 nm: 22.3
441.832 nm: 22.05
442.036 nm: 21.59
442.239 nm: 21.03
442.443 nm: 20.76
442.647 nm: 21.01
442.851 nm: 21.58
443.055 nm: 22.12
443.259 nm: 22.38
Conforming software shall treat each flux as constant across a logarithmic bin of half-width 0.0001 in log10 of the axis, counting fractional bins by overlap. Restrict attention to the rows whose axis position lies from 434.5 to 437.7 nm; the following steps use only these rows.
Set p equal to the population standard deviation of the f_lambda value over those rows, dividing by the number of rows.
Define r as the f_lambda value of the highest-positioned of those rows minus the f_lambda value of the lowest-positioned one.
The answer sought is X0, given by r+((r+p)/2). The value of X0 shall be -3.0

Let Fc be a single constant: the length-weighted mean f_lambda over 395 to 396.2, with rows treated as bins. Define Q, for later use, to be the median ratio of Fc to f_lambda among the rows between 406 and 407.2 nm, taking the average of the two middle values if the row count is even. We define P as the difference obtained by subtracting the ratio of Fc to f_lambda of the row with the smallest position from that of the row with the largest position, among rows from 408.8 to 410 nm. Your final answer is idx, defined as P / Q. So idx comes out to -0.06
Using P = -0.06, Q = 0.96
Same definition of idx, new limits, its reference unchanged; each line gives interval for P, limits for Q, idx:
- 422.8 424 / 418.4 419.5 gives 0.00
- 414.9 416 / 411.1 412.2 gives 0.09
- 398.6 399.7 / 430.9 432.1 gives 0.03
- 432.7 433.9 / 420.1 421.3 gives -0.29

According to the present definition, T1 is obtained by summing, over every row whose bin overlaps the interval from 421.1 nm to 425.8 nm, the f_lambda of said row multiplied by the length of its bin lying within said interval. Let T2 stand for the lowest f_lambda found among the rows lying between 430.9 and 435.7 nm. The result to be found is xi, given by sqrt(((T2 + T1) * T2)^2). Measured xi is 2717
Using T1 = 112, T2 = 20.48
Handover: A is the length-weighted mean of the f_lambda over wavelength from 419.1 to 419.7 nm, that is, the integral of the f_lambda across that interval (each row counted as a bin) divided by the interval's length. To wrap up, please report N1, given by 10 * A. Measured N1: 241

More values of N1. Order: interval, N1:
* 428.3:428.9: 237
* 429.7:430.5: 226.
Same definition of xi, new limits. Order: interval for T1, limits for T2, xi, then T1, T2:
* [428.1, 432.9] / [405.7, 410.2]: 3063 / 109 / 23.18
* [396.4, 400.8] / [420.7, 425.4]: 2993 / 106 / 23.1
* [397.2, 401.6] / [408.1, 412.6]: 2861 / 104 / 22.55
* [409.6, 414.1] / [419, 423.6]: 3089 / 110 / 23.15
